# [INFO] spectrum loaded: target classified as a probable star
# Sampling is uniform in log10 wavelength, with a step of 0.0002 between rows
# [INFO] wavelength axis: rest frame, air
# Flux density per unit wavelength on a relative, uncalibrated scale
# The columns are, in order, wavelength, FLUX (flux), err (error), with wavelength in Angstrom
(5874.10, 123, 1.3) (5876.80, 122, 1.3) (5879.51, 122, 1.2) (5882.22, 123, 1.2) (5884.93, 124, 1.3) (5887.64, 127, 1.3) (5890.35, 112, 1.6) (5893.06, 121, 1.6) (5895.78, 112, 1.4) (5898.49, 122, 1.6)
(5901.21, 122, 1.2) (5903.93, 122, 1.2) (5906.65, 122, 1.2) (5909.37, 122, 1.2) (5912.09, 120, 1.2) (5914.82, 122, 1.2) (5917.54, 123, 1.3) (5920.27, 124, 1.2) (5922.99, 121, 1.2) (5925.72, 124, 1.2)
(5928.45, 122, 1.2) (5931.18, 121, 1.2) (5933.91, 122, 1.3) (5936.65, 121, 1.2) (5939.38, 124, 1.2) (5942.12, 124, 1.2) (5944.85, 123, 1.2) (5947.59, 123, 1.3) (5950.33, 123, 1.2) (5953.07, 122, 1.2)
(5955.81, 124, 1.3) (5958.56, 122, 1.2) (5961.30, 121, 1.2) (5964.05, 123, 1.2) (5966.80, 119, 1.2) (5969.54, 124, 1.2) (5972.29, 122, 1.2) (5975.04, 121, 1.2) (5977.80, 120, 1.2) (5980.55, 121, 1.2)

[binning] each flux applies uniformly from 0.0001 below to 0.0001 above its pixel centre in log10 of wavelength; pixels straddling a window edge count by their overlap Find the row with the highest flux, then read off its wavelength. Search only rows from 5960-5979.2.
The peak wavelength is 5969.54 Angstrom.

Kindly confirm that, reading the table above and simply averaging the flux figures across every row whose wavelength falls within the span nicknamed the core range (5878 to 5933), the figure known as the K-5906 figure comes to 121.4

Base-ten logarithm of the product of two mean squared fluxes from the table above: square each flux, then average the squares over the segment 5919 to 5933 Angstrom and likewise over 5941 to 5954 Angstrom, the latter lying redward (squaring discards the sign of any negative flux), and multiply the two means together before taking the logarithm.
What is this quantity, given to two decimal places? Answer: 8.36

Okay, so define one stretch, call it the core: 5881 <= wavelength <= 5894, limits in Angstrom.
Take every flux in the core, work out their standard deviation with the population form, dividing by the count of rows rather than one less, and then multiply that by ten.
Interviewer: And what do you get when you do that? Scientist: 51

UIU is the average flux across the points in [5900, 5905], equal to 122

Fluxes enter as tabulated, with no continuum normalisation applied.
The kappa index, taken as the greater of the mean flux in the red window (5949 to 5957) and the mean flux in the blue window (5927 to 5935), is 123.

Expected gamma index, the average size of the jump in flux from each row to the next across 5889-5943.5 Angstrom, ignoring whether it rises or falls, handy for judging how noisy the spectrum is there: 3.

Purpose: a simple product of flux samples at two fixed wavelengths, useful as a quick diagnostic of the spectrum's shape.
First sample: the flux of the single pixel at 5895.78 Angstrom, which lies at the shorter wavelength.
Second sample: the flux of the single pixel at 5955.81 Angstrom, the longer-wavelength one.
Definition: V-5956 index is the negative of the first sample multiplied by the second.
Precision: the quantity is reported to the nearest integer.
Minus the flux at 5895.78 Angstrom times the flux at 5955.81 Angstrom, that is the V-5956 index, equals -13888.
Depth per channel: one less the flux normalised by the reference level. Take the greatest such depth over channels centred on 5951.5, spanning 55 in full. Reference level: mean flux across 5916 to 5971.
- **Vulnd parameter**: 0.029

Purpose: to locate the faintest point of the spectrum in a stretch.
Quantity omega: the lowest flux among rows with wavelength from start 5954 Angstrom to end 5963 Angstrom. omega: 121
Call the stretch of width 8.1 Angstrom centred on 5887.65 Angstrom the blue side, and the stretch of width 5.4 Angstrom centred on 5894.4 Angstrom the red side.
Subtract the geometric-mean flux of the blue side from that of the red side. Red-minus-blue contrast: -4.4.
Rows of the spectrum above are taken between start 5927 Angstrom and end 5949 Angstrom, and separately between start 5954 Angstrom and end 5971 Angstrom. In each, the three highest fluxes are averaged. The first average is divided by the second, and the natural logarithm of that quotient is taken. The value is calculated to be 0.000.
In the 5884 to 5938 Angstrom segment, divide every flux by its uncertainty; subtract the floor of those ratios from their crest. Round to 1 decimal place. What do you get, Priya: 33.3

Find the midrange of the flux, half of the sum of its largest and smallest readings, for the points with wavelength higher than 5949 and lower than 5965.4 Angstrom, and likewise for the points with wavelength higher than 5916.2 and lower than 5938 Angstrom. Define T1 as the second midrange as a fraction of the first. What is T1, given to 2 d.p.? 1.00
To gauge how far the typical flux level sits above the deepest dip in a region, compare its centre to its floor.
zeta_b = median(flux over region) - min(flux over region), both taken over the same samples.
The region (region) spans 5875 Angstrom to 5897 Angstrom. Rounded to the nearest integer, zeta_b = 10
